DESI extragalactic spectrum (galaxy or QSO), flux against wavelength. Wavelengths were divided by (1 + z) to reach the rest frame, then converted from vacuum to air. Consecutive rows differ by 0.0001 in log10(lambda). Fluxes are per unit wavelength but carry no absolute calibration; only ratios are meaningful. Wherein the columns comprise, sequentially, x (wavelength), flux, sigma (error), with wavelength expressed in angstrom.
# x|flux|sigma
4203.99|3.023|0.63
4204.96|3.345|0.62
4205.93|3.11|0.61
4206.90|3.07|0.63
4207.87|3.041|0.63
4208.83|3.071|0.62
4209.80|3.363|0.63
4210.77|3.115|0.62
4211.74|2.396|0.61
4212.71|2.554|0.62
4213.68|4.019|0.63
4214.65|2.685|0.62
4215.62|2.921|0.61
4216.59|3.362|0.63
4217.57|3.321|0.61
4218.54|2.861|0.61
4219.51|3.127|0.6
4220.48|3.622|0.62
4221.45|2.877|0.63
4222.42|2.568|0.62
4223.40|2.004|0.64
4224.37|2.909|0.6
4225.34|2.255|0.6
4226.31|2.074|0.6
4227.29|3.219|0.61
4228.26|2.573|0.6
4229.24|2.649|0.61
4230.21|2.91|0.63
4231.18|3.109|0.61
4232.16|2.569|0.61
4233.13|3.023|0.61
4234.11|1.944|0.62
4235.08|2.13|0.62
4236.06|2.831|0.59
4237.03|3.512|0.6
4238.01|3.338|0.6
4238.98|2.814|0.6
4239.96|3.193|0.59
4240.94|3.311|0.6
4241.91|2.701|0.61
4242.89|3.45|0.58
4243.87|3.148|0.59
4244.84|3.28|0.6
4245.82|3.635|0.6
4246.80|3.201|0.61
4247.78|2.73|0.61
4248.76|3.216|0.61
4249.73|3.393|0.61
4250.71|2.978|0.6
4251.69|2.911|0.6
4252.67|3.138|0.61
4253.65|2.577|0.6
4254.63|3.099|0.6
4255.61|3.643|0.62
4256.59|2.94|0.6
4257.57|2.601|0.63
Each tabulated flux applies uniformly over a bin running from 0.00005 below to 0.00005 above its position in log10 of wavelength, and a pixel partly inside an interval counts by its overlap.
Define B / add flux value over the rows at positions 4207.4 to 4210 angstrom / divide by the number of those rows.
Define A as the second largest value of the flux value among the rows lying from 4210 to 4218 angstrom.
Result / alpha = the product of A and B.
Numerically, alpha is 10.6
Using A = 3.362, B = 3.16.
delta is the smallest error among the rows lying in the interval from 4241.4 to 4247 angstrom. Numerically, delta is 0.580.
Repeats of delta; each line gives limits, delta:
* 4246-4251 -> 0.600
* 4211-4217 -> 0.610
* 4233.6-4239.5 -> 0.590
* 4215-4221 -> 0.600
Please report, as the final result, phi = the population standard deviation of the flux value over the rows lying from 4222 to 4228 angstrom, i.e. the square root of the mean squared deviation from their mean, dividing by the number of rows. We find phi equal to 0.44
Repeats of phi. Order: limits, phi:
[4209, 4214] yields 0.58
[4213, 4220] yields 0.41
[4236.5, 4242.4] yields 0.29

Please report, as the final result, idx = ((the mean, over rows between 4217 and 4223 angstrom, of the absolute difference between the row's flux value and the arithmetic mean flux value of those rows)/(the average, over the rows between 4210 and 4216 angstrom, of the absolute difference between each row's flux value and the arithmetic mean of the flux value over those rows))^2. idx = 0.51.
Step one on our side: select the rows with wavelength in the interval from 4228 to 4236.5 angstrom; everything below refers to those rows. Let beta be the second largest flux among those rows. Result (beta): 3.023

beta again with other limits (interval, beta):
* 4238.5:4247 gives 3.45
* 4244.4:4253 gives 3.393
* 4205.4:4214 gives 3.363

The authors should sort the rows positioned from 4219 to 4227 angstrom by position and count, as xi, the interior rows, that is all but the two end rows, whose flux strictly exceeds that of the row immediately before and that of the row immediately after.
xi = 2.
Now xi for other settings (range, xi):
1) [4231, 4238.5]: 2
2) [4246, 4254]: 2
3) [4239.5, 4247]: 3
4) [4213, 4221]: 1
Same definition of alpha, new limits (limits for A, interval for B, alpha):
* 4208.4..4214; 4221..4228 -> 8.6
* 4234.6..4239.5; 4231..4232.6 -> 9.5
